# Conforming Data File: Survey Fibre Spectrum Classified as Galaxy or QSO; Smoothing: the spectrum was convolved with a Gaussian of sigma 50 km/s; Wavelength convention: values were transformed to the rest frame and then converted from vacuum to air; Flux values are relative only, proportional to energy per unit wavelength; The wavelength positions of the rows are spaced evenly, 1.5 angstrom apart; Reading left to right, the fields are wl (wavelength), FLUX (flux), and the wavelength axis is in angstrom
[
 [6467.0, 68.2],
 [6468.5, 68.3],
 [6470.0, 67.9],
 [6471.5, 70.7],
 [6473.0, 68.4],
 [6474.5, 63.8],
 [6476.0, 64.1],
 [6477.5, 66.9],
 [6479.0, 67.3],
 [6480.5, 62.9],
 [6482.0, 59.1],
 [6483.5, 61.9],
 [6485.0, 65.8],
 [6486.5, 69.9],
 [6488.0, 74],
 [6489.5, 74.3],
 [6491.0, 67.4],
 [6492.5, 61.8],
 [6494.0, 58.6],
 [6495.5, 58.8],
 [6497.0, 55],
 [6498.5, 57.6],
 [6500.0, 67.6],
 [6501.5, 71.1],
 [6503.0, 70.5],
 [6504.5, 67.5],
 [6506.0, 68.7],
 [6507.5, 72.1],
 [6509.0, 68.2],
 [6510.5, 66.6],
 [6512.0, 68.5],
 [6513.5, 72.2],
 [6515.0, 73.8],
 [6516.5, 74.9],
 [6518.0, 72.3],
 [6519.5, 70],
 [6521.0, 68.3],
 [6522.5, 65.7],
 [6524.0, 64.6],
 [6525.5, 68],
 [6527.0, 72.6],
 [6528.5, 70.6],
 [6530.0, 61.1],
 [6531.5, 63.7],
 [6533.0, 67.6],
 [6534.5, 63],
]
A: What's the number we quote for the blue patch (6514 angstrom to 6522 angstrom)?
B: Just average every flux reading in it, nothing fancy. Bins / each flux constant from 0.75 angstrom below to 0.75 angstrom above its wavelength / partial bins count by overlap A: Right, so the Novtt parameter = 72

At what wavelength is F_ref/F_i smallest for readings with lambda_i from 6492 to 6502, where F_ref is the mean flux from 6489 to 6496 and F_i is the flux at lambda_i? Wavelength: 6501.5 angstrom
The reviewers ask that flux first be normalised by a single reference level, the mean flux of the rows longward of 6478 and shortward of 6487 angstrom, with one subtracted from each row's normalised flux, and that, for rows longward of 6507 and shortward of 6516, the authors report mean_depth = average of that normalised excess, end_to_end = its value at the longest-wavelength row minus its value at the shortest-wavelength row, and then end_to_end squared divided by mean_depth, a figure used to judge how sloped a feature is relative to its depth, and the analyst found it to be 0.01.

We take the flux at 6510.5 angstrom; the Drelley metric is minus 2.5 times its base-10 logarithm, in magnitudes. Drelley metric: -4.559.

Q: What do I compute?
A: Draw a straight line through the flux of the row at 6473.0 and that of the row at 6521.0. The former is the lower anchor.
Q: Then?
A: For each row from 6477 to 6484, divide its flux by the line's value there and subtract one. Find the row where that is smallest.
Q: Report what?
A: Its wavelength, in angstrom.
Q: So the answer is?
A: 6482.0 angstrom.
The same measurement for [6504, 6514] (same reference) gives 6510.5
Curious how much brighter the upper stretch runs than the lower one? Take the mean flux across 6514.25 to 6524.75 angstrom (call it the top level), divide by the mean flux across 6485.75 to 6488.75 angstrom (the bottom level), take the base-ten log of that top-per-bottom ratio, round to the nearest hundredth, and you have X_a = -0.01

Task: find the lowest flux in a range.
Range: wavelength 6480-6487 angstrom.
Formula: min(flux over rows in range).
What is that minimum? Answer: 59.1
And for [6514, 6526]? 64.6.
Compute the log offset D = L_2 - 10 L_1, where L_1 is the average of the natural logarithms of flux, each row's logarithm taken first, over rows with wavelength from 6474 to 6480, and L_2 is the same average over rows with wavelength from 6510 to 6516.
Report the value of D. -37.6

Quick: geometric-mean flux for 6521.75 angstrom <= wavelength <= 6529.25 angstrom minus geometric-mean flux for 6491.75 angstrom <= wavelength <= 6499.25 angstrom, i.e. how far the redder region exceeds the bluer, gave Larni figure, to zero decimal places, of 10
